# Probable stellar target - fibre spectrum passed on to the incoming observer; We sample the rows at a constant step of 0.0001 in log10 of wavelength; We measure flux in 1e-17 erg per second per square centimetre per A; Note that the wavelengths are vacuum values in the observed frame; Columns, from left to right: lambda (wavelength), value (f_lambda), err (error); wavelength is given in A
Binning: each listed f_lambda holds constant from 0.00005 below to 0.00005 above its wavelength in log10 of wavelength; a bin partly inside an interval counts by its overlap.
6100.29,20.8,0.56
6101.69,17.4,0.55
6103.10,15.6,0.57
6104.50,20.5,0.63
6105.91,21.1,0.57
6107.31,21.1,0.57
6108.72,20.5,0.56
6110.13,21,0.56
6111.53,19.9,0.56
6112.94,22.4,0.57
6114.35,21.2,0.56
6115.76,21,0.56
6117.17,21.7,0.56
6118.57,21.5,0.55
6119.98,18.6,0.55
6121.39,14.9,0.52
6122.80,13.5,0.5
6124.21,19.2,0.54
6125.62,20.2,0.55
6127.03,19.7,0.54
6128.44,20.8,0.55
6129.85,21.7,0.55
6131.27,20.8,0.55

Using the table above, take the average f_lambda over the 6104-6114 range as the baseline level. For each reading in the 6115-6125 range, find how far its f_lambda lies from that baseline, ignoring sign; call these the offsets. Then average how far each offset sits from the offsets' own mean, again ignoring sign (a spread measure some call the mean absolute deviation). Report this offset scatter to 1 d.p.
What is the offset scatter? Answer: 2.3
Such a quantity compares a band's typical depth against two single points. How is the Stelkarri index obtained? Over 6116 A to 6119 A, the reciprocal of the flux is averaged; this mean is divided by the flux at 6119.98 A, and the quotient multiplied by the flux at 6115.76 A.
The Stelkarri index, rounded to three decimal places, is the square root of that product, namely 0.229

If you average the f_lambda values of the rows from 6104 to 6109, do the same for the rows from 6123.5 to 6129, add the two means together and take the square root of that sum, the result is 6.39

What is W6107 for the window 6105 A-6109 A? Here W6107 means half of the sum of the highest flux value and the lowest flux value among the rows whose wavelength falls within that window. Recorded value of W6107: 20.8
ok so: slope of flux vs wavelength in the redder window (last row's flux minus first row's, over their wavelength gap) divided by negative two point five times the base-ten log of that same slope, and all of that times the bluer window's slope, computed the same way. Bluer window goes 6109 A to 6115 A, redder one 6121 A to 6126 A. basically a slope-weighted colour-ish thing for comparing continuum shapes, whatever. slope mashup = -0.24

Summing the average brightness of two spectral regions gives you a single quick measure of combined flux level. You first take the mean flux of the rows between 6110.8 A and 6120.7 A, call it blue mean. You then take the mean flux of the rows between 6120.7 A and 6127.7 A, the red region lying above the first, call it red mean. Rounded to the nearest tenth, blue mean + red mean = 38.4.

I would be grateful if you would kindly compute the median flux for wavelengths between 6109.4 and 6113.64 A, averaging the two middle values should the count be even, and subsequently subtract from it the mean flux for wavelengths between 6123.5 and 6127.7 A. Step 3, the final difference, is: 1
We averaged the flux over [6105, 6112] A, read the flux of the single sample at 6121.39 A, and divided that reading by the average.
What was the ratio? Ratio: 0.72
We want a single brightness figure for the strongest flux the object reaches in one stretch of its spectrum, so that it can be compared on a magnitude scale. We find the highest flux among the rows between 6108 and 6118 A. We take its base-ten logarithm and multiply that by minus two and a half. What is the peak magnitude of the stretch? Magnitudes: -3.38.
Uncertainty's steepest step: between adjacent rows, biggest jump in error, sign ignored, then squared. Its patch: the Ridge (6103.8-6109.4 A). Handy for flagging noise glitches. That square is 0.0036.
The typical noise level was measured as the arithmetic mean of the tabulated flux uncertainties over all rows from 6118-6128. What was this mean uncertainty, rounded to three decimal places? 0.536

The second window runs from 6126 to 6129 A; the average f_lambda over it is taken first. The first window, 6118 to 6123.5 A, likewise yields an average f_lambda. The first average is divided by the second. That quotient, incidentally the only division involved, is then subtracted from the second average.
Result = 19.4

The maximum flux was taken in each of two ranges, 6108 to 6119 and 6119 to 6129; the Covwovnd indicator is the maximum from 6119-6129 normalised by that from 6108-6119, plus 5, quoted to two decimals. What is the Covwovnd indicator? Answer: 5.93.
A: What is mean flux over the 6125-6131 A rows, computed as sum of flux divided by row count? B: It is 20.6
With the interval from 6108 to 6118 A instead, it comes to 21.1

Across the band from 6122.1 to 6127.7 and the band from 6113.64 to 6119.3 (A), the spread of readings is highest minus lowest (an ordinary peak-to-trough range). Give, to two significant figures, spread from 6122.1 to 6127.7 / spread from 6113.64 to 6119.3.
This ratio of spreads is 9.6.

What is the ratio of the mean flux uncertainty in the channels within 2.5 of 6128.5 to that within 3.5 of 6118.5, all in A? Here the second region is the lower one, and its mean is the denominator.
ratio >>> 1.00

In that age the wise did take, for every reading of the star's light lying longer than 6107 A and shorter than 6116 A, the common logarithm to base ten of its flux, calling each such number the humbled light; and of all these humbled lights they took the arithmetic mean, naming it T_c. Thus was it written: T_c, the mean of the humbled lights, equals 1.32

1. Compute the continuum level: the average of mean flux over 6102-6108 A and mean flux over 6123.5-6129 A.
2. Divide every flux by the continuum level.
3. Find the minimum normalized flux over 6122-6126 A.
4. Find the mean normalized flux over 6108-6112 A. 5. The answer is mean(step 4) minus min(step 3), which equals 0.4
